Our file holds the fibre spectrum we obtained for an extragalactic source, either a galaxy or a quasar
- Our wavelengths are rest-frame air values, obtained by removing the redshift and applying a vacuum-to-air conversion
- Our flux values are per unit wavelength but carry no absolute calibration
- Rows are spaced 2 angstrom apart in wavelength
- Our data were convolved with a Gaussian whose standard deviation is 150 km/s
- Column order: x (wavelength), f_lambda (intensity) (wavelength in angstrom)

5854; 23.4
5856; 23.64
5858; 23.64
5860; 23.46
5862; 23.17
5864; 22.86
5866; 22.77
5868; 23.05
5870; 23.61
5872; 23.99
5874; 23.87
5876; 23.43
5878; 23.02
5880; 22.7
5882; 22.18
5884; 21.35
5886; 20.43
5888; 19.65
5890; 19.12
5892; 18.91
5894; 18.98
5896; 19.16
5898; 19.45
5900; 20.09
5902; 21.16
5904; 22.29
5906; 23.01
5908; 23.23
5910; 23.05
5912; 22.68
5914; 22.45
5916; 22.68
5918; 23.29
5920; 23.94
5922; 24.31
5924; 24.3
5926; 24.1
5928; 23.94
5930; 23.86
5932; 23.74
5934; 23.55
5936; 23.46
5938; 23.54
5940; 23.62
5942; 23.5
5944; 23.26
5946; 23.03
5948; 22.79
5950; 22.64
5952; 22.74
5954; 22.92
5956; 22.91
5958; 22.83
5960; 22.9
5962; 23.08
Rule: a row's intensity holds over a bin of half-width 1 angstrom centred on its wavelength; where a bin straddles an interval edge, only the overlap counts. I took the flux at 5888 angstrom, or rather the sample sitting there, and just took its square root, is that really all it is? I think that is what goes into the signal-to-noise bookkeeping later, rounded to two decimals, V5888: 4.43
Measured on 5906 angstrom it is 4.80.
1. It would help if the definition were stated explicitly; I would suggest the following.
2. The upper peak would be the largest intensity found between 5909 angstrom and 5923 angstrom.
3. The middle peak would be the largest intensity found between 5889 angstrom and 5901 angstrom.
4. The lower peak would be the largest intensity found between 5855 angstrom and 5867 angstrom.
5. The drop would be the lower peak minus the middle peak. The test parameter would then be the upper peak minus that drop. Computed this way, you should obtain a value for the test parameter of 20.8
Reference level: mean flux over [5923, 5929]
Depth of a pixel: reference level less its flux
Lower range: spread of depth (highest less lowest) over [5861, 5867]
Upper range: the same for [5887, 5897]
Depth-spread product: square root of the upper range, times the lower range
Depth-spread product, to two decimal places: 0.34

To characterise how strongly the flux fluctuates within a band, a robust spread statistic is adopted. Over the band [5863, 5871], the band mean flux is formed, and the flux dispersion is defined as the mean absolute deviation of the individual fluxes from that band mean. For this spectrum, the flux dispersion 0.27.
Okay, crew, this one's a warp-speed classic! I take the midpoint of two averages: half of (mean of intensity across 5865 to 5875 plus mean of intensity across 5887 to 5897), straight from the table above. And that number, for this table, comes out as 21.3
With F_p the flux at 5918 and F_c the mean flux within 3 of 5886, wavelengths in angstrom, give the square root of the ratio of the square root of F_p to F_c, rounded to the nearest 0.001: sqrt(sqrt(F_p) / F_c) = 0.485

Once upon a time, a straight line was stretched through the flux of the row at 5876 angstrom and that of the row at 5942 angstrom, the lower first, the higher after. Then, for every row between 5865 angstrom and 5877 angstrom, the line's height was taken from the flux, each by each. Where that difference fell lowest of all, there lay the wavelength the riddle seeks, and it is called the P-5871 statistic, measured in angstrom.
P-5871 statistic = 5866 angstrom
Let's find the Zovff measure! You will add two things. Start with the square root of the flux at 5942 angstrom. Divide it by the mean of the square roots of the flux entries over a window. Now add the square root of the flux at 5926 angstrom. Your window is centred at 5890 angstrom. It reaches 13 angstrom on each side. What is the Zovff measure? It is 5.98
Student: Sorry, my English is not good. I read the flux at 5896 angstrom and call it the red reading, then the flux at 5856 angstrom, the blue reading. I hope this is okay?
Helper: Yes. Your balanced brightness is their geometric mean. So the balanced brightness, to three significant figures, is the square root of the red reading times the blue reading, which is 21.3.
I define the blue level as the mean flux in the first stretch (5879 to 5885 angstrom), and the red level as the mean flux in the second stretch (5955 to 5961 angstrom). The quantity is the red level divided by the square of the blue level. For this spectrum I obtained 0.0469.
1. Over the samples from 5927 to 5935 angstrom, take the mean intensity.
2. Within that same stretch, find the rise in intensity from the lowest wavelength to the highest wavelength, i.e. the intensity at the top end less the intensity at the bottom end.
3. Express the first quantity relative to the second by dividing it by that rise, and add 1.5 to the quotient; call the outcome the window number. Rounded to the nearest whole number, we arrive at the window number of -59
